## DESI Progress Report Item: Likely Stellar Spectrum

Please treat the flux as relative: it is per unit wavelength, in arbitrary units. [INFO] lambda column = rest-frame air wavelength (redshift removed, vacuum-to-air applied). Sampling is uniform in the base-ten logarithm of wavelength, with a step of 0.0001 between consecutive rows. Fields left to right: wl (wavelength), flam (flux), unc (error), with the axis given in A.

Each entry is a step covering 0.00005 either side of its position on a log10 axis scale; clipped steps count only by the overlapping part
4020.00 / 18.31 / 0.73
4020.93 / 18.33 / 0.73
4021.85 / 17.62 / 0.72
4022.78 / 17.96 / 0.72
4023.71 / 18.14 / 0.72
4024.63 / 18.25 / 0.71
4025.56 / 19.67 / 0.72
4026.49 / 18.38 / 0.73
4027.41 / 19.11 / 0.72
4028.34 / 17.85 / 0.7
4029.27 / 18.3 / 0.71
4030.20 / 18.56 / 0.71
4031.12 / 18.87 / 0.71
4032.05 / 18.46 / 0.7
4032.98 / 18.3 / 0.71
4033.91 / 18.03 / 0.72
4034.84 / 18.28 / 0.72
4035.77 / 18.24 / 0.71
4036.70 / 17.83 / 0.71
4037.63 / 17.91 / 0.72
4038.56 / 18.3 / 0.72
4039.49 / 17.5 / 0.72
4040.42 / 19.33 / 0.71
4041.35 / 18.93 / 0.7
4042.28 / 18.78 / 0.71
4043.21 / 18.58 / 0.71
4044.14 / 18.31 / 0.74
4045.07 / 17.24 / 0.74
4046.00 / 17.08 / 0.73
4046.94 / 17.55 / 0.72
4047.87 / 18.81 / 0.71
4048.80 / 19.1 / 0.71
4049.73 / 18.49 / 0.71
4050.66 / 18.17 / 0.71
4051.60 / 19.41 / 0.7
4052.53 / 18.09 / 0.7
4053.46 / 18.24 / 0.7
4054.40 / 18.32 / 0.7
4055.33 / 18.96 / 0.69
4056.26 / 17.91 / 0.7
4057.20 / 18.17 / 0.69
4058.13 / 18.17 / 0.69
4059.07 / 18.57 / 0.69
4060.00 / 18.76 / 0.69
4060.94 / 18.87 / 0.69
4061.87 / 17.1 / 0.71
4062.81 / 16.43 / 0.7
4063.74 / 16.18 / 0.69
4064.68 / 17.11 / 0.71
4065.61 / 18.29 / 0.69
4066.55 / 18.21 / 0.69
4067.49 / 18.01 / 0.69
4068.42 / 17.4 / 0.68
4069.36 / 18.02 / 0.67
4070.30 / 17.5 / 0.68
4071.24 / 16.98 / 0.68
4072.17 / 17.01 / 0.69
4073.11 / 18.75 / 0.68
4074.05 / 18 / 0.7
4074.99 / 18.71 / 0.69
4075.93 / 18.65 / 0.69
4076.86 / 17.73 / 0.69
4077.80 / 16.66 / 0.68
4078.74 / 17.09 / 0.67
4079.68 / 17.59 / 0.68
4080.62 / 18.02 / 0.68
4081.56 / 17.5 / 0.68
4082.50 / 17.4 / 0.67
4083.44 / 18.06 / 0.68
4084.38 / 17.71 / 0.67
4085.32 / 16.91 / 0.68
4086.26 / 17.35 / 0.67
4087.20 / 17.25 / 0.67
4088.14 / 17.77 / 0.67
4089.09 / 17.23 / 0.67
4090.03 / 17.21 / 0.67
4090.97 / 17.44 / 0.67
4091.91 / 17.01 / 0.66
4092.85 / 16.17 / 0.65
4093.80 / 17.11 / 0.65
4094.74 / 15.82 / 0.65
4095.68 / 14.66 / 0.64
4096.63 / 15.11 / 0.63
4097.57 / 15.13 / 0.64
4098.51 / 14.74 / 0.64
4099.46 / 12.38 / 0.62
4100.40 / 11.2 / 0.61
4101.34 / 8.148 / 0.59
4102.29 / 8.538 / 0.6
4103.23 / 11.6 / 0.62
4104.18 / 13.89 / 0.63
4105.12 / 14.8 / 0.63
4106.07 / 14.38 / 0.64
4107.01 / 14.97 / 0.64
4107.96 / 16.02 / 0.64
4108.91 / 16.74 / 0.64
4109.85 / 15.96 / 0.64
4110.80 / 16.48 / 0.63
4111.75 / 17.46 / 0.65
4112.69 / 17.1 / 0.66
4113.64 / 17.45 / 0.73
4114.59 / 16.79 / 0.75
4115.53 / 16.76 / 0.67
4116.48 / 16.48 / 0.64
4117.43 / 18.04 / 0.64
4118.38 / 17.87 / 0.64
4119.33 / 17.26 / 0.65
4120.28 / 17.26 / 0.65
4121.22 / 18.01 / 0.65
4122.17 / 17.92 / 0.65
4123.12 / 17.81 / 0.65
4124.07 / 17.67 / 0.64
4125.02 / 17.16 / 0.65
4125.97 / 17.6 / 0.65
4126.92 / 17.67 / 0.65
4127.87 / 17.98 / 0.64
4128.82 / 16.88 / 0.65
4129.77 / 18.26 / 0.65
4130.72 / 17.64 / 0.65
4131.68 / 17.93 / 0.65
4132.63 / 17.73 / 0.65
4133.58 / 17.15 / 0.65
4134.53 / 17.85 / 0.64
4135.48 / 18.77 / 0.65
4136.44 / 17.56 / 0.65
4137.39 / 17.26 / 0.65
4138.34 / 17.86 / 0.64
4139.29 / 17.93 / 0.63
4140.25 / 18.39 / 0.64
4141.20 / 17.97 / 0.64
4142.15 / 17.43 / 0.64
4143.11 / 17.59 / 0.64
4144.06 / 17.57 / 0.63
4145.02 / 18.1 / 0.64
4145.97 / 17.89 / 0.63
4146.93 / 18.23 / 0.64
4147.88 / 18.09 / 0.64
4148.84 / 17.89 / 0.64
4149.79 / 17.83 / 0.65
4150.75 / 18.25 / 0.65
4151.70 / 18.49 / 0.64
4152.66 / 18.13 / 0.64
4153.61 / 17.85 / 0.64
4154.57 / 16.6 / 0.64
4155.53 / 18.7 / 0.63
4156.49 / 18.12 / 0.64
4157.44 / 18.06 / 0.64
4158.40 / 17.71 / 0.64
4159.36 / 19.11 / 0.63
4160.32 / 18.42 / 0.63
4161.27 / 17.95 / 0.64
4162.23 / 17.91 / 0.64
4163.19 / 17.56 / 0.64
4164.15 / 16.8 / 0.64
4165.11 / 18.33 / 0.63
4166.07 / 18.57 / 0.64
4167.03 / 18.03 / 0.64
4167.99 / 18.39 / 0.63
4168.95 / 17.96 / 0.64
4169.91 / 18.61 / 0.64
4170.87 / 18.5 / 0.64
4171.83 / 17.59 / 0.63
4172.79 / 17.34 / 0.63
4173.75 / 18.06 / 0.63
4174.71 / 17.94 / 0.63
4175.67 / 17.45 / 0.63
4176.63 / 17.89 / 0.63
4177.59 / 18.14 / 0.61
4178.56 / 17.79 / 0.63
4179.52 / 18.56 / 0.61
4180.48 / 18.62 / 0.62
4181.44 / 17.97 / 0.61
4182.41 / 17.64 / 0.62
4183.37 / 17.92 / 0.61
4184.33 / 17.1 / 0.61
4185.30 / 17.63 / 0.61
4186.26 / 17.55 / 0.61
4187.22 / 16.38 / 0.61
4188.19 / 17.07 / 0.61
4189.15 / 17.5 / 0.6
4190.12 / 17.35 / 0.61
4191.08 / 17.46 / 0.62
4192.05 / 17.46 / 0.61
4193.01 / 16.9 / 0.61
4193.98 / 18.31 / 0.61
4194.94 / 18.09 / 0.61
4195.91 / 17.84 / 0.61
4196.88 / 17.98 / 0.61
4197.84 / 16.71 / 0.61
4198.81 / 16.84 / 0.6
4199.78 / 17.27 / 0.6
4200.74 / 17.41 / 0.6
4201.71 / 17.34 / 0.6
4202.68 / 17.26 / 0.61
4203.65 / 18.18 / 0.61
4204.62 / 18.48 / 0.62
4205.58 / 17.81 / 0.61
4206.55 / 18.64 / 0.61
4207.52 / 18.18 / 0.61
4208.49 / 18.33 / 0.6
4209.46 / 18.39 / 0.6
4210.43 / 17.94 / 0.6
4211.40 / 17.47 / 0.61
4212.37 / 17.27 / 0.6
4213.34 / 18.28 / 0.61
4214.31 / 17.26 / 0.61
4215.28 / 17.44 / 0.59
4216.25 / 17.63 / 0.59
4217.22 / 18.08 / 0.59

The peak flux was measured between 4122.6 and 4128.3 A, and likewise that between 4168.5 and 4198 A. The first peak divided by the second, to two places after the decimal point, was 0.97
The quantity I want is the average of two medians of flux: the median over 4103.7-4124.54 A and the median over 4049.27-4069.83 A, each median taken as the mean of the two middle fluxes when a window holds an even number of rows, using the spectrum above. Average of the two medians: 17.6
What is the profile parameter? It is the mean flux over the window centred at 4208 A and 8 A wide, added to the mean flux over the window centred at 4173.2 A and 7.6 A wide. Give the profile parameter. 36.1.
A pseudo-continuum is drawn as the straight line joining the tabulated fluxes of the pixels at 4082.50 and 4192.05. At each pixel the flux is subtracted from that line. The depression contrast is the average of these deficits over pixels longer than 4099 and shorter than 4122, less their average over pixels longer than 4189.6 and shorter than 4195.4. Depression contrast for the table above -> 2.3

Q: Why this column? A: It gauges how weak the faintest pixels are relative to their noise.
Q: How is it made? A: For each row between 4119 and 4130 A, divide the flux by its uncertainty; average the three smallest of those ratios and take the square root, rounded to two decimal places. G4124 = 5.13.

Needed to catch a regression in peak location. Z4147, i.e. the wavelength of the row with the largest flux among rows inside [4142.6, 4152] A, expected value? 4151.70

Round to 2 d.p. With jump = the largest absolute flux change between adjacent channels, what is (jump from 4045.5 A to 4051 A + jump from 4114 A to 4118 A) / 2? 1.41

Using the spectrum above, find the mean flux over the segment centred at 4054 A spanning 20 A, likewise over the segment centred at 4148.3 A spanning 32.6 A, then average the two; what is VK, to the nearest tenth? 18.0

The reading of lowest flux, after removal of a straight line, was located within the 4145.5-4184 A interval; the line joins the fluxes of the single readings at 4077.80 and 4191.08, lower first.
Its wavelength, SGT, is 4154.57 A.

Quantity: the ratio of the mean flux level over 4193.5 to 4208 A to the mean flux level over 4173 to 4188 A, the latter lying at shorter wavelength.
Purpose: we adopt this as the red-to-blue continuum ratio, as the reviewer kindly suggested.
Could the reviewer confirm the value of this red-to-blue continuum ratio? 1.00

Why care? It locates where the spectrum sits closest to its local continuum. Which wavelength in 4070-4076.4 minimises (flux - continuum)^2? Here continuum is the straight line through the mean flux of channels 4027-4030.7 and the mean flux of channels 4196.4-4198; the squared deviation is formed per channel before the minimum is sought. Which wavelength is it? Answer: 4074.05 A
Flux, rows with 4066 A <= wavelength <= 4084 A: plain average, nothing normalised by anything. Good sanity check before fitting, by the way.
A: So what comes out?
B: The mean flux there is 17.8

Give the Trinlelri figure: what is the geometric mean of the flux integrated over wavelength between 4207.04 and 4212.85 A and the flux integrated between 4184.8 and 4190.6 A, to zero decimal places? 102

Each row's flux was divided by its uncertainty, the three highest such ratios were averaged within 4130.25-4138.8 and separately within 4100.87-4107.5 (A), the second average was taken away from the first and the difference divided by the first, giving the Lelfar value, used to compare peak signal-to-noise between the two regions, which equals 0.18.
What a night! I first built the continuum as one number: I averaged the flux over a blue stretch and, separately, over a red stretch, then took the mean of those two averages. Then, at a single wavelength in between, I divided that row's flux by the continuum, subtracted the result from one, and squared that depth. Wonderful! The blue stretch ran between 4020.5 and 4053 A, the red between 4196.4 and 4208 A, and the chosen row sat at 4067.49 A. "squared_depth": 0.0000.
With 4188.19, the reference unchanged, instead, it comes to 0.0027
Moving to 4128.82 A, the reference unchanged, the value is 0.0039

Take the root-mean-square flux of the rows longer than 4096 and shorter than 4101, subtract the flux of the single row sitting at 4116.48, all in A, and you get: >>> -2.7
